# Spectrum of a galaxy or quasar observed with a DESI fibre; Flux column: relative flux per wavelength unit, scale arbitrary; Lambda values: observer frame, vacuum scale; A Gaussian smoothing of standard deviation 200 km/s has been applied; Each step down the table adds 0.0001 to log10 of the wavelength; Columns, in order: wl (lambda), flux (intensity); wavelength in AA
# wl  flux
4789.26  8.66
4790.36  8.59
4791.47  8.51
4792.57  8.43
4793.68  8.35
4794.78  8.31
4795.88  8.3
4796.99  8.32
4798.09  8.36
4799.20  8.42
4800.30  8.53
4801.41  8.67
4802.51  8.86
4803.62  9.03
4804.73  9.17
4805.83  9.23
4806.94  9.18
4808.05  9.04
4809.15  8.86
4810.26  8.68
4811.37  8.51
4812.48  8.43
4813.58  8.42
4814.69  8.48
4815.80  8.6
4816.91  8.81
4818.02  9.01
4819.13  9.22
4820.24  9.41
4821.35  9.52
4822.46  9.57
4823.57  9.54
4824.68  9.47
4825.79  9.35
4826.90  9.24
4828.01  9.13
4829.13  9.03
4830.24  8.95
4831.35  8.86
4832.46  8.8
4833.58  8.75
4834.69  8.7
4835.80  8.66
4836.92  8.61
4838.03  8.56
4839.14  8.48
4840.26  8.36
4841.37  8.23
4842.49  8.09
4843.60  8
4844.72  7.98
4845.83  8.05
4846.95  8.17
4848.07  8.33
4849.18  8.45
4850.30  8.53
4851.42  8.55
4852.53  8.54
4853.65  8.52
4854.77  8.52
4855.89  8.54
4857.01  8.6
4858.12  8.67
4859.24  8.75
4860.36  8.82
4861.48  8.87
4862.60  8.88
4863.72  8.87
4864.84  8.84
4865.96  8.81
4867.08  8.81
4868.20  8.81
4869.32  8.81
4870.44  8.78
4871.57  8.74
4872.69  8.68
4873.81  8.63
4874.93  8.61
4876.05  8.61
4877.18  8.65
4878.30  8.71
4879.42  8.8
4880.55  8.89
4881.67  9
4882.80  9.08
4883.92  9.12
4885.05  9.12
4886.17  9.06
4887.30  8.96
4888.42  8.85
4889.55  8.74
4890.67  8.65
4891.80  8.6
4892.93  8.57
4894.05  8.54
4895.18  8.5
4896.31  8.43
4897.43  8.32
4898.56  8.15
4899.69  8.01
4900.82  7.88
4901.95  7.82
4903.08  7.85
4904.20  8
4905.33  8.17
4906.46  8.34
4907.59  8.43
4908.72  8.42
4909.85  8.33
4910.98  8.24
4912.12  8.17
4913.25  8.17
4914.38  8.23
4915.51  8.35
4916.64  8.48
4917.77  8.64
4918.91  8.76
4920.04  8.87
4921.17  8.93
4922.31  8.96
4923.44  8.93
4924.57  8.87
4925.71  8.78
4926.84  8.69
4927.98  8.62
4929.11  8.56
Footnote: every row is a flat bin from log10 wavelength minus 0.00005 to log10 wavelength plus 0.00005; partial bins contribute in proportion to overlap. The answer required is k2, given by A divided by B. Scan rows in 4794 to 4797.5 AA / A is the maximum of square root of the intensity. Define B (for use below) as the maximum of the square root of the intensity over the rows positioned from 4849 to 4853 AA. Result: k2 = 0.99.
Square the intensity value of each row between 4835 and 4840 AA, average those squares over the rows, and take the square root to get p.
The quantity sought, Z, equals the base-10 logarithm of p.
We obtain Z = 0.933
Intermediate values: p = 8.6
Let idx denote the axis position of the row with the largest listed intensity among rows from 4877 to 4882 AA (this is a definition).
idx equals 4881.67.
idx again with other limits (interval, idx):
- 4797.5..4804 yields 4803.62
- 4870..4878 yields 4870.44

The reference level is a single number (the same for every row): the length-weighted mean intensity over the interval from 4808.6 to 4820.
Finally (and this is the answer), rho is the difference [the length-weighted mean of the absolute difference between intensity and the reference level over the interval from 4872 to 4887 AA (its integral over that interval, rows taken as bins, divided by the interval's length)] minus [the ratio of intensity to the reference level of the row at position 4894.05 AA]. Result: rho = -0.79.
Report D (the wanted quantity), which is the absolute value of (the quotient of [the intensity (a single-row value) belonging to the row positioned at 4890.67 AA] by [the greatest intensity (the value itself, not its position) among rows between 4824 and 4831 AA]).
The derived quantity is 0.91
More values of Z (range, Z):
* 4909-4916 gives 0.916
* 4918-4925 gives 0.949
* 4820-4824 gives 0.978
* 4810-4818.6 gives 0.935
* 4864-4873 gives 0.944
